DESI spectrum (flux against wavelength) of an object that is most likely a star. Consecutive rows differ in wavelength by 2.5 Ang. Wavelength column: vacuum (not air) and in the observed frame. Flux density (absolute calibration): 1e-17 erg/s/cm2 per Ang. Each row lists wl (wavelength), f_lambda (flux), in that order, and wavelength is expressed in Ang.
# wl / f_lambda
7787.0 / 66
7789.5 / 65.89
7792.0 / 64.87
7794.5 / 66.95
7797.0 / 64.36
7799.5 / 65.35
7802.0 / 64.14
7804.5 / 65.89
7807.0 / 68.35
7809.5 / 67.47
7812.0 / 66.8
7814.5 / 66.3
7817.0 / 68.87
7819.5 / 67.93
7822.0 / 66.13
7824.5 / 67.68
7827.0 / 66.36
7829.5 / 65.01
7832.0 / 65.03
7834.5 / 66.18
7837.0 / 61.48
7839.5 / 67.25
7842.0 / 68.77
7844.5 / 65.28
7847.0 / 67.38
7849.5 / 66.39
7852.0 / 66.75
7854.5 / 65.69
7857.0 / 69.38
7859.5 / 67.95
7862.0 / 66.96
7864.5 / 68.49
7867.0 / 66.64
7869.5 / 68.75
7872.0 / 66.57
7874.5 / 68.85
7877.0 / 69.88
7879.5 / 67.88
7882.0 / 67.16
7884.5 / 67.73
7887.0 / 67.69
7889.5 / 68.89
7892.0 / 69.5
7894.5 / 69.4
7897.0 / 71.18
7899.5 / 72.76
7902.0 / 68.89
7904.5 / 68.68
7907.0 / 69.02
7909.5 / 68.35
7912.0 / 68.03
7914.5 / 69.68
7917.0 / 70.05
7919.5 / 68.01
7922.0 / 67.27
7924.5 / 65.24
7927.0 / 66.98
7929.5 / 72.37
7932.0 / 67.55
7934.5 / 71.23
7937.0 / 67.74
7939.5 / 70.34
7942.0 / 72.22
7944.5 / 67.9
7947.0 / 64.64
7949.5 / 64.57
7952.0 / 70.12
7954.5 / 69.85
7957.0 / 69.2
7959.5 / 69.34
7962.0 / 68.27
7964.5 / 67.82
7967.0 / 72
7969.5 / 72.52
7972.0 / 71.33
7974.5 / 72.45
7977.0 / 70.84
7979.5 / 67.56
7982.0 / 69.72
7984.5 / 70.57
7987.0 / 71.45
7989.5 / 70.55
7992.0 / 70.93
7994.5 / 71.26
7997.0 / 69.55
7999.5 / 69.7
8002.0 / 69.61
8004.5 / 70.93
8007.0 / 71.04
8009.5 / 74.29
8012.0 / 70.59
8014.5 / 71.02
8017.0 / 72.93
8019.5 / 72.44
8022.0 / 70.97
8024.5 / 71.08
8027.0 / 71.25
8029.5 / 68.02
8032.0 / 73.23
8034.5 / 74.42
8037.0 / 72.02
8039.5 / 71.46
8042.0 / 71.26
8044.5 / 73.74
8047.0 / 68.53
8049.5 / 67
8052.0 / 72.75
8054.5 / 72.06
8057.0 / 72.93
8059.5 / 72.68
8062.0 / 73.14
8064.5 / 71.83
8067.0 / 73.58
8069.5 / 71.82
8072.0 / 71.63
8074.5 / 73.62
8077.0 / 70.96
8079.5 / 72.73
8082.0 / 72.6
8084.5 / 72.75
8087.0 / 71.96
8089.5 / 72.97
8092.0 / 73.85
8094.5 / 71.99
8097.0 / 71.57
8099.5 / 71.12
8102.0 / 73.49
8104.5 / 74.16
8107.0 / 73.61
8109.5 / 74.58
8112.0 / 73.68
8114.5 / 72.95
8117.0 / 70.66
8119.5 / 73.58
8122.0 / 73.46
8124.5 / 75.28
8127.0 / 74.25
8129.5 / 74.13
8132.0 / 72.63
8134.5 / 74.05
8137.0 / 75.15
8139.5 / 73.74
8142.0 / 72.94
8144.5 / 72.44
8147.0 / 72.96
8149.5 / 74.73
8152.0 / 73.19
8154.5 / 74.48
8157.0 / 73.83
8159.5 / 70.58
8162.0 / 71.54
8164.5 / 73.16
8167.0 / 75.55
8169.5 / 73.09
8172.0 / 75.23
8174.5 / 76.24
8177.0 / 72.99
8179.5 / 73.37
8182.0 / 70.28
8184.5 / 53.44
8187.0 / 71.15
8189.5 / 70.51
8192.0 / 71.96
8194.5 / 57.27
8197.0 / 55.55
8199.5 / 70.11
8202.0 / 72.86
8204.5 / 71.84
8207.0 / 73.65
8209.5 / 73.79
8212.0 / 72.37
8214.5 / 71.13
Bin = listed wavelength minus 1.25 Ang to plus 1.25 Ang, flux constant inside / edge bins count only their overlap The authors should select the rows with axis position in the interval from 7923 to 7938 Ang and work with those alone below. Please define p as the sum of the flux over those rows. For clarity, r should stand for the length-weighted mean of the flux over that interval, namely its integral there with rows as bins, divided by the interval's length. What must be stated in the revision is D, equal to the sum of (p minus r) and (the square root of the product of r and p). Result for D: 510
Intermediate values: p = 411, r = 68.5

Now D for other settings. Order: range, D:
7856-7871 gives 507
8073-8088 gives 540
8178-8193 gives 510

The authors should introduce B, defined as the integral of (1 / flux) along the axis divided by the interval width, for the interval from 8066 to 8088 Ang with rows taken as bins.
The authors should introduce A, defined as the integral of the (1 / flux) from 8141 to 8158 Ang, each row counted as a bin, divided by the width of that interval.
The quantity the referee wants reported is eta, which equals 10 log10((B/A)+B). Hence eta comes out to 0.13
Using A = 0.0136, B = 0.0138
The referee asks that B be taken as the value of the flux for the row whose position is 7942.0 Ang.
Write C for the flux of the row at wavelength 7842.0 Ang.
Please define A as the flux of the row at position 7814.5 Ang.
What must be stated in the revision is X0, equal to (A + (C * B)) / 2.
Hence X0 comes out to 2516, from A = 66.3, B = 72.22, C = 68.77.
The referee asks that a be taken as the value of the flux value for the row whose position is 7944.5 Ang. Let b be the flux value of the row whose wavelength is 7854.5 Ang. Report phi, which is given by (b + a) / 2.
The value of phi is 66.8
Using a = 67.9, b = 65.69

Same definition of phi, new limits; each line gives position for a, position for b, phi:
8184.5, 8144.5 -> 62.9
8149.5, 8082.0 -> 73.7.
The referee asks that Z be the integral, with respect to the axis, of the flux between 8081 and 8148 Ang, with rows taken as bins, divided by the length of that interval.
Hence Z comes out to 73.2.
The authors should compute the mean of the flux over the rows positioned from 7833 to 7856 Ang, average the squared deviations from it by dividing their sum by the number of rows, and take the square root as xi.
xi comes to 1.9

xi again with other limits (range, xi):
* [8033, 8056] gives 2.2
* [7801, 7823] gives 1.4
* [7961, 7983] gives 1.9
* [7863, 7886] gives 1.0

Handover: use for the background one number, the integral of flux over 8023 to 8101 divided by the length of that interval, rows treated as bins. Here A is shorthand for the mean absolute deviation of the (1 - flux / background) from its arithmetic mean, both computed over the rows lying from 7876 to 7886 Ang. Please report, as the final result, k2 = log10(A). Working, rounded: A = 0.012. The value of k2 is -1.92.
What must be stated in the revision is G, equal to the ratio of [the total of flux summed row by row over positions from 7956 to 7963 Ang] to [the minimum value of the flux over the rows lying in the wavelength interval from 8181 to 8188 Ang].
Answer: 3.87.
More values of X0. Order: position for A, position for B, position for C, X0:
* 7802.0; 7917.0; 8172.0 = 2667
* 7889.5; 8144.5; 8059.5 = 2667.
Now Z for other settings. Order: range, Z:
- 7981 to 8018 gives 70.9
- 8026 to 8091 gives 72.0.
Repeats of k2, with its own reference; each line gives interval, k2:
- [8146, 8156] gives -1.97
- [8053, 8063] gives -2.34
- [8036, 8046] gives -1.95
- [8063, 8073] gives -2.02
